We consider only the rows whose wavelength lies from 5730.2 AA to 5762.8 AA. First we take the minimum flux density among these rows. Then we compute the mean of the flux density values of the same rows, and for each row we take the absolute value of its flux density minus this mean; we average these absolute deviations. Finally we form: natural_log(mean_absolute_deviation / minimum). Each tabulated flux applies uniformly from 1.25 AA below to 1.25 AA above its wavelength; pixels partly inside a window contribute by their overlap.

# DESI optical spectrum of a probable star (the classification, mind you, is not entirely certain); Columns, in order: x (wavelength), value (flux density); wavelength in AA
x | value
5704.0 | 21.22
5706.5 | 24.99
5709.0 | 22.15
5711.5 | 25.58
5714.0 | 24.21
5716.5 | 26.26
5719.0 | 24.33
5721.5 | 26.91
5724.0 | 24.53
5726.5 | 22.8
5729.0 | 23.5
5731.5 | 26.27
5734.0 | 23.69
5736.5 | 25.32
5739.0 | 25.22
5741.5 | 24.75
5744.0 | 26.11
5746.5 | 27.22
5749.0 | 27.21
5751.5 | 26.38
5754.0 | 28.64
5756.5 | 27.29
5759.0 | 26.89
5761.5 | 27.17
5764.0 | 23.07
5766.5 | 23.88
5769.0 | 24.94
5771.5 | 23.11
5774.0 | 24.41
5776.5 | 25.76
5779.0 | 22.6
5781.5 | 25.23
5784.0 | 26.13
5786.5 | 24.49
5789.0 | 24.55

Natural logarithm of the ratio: -3.16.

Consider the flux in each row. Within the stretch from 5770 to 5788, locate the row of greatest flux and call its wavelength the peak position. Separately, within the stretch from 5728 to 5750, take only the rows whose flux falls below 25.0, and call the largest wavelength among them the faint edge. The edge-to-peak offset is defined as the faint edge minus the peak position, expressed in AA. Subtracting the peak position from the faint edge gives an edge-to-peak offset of -42.5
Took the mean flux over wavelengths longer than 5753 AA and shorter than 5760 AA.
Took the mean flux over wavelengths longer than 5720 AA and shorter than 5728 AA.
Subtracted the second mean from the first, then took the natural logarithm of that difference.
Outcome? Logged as 1.1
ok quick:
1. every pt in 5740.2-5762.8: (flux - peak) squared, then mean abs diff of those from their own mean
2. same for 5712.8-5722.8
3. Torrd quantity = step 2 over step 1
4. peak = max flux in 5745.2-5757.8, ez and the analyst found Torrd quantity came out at 2.4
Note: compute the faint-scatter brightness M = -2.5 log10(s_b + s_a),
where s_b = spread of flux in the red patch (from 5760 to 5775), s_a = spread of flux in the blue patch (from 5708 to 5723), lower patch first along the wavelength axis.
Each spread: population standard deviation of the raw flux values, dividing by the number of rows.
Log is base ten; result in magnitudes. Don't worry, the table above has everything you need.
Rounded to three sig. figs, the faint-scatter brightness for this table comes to -1.18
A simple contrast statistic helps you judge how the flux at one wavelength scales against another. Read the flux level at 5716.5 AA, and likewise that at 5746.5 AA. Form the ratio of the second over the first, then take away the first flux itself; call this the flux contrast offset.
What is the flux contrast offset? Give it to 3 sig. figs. -25.2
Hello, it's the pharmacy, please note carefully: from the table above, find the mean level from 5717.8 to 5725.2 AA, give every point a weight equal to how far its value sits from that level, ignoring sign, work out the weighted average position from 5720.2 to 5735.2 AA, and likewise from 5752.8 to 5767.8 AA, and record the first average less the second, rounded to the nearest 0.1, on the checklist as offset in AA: -31.6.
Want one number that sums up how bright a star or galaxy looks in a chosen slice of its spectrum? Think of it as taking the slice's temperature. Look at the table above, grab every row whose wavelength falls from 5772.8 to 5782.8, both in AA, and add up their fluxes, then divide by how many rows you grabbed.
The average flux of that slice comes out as 24.5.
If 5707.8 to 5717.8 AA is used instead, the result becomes 24.6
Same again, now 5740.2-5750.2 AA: 26.3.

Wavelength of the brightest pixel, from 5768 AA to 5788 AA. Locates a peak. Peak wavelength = 5784.0 AA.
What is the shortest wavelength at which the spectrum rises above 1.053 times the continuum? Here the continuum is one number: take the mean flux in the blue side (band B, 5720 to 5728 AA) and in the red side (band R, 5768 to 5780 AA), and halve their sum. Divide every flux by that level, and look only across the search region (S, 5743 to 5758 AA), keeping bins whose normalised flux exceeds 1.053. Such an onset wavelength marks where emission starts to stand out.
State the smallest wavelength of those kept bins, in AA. 5744.0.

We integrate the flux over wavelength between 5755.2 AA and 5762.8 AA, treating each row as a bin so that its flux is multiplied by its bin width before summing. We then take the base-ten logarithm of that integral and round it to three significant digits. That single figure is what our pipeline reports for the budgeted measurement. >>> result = 2.31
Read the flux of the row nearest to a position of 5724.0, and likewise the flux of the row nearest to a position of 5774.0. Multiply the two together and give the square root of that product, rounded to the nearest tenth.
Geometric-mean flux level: 24.5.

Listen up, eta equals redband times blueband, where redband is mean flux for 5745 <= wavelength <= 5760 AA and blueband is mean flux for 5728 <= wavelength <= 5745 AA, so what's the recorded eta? 681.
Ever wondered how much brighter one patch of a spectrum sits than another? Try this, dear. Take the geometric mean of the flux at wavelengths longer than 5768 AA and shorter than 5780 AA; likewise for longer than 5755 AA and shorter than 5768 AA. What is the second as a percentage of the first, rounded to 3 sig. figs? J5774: 106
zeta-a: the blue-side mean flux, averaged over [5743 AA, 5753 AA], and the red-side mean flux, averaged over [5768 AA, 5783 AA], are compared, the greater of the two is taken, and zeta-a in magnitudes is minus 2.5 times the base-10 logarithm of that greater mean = -3.57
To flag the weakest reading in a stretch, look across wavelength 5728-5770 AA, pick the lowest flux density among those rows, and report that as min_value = 23.07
